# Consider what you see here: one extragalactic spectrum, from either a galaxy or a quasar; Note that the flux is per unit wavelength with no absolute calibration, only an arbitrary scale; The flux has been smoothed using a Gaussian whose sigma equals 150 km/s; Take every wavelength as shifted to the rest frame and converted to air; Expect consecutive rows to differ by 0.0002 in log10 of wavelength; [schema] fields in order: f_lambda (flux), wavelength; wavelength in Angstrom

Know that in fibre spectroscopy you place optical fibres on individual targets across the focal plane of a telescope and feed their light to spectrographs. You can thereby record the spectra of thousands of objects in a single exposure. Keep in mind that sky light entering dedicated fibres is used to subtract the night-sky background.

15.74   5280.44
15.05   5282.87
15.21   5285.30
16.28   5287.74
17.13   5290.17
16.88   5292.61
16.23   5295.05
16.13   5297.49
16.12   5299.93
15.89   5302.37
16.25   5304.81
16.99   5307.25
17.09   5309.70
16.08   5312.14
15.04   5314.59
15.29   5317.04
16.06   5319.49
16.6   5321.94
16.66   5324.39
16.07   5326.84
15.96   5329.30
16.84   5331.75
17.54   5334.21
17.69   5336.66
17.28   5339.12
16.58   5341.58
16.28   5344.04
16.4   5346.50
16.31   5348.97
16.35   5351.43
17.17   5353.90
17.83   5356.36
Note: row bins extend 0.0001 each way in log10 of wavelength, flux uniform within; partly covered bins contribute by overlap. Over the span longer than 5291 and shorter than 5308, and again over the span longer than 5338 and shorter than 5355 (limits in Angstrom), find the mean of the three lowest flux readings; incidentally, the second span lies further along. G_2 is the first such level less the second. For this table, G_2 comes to -0.3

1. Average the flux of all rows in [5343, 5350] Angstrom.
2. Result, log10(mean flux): 1.21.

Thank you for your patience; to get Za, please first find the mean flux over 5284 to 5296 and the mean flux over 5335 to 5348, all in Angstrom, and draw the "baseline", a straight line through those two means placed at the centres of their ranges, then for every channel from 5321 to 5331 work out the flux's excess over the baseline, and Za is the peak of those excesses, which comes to 0.0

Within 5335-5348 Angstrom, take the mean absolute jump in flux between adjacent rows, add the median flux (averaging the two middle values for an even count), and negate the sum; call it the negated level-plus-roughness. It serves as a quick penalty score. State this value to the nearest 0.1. -17.0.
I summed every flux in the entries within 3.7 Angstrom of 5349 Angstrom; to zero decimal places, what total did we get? 49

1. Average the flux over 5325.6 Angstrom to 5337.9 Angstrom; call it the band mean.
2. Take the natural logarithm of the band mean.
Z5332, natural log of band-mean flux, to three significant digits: 2.82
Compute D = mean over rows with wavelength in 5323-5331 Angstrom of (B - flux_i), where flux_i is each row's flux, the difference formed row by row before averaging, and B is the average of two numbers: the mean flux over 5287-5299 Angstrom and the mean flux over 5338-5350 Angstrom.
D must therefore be 0.3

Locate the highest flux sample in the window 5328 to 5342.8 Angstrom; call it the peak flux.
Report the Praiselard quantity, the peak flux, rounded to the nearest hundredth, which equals 17.69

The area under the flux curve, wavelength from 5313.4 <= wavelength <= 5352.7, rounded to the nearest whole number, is 646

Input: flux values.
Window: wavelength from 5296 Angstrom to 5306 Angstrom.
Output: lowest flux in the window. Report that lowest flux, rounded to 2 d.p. 15.89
